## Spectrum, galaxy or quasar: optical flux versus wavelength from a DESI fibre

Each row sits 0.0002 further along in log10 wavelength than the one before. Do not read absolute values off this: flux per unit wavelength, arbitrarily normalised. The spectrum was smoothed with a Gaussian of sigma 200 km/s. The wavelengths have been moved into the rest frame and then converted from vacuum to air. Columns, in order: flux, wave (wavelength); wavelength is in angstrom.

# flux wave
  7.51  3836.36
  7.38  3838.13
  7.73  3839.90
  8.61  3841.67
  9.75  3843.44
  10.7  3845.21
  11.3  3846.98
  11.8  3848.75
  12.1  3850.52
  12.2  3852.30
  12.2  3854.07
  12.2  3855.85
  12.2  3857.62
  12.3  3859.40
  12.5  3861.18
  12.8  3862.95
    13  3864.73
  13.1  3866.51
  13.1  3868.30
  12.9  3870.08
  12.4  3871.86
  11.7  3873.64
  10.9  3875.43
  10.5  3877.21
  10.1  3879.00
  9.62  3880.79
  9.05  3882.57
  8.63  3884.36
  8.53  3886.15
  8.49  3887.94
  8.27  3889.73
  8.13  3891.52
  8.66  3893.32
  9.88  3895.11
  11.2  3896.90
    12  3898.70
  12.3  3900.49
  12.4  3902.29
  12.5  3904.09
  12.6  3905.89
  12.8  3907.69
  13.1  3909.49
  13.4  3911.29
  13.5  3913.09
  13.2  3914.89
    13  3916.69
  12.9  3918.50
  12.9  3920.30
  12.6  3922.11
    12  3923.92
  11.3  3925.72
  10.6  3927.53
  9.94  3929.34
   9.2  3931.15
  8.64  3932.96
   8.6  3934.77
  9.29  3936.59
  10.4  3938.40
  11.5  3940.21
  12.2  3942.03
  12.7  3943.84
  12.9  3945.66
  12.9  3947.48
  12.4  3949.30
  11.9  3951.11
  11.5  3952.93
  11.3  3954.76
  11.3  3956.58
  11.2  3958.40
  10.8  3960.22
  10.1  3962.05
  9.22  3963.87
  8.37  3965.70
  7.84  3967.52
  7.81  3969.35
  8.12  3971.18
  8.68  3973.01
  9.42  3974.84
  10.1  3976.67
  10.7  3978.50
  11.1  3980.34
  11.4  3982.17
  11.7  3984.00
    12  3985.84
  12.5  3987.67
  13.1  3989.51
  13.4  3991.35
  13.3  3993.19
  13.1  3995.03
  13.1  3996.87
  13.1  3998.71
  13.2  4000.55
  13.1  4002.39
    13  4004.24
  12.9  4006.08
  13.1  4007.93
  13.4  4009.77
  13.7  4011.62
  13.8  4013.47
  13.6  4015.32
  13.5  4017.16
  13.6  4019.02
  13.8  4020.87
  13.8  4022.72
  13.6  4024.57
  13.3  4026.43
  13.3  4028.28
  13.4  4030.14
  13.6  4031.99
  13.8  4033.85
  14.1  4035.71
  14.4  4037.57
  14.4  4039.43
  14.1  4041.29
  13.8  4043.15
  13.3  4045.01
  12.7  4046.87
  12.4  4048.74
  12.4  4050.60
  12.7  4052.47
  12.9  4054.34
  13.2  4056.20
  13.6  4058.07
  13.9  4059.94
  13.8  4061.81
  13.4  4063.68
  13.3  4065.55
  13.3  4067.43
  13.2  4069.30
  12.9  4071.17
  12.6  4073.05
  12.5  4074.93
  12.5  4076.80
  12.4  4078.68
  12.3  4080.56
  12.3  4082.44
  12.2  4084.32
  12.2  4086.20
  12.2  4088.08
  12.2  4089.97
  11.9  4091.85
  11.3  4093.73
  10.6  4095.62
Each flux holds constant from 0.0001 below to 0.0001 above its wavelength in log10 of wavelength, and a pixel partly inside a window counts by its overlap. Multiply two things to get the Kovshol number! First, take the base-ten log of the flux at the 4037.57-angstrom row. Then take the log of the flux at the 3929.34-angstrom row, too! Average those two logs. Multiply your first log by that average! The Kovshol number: 1.25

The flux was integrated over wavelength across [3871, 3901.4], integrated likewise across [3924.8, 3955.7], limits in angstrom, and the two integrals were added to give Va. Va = 645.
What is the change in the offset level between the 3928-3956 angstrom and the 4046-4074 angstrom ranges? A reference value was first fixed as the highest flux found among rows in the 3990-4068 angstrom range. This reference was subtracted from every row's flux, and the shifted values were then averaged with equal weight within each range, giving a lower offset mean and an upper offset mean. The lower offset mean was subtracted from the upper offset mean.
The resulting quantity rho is 2.1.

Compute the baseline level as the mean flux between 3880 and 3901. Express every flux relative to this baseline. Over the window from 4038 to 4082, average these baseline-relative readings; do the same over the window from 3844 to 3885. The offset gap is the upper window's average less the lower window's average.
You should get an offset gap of 1.5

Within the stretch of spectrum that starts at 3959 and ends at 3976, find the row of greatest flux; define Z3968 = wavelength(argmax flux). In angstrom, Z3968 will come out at 3960.22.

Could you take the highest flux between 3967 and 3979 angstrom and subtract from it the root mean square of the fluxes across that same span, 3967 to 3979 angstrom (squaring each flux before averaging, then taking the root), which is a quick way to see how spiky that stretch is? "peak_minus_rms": 1.68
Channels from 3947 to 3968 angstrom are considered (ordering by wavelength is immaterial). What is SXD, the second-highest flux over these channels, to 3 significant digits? 12.4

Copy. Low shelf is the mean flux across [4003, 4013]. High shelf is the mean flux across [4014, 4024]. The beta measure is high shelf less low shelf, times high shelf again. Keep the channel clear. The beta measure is 6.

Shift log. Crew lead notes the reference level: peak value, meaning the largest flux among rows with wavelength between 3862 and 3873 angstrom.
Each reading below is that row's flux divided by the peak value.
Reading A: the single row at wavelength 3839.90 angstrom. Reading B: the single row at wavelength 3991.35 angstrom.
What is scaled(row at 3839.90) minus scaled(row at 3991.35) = -0.43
